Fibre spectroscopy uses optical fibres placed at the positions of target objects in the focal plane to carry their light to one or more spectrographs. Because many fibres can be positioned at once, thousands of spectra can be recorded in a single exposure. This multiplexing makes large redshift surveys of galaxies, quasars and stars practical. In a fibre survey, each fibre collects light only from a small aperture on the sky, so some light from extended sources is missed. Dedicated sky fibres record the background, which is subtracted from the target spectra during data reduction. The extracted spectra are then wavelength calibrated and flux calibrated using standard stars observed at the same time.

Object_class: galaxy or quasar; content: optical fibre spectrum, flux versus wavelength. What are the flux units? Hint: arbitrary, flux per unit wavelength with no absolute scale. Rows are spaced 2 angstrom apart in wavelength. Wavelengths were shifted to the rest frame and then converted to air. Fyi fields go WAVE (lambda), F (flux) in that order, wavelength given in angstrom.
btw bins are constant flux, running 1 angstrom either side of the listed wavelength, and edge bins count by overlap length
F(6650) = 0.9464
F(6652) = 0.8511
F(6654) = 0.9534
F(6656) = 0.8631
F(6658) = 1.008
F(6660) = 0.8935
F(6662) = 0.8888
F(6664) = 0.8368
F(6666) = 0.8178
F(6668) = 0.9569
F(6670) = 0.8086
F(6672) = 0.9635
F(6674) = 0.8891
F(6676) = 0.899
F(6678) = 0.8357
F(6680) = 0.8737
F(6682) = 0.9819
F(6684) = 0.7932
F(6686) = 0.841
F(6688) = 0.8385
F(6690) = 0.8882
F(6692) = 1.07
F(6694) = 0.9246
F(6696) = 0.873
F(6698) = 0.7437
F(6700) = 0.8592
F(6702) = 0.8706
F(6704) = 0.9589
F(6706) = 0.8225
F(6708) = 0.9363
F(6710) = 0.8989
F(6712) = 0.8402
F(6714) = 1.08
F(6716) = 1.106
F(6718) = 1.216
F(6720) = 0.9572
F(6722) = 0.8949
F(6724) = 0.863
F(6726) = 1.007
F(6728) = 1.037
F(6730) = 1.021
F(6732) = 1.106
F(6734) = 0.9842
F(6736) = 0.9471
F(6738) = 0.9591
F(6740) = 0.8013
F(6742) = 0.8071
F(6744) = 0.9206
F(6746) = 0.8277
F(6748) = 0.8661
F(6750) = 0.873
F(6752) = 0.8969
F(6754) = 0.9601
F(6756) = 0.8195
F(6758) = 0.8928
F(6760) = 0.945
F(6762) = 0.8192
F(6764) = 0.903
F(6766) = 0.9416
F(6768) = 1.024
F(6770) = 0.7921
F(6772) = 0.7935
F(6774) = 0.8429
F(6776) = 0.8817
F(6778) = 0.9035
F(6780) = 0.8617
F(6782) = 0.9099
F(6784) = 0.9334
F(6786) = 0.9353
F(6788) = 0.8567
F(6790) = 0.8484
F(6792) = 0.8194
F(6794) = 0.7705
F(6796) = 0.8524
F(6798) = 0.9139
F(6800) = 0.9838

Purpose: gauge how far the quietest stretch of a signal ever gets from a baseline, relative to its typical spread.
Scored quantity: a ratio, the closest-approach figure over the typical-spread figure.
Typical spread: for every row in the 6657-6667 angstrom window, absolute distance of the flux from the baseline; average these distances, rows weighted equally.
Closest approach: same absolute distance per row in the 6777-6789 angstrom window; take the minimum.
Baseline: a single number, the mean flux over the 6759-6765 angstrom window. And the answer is 0.29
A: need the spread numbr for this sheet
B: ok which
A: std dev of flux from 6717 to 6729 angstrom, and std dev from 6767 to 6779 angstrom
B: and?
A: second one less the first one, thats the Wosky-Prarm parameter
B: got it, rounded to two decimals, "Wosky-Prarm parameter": -0.04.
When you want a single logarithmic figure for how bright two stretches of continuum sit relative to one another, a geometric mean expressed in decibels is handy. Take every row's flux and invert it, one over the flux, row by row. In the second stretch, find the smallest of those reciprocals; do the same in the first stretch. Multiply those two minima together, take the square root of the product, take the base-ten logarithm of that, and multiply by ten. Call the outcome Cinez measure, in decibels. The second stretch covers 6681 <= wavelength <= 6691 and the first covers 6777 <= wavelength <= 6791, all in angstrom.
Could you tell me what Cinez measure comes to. 0.18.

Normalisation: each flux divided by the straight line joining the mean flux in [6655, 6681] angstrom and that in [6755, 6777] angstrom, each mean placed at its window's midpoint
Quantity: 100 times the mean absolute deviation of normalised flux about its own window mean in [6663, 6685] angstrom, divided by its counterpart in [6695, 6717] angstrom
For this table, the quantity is 67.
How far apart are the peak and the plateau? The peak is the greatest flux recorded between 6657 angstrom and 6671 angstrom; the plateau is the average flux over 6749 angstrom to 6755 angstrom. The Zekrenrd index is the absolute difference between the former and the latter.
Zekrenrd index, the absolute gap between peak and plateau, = 0.098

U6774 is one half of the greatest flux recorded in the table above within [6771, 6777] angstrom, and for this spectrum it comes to 0.44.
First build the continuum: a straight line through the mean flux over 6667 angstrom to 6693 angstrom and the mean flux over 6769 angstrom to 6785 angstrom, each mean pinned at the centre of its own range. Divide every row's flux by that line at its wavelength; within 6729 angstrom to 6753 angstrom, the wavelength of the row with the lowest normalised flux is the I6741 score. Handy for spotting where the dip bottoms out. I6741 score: 6740 angstrom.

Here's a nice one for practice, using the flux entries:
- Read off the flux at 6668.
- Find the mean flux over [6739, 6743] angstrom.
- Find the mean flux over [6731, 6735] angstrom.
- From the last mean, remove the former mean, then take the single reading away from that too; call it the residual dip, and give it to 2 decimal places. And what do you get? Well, -0.72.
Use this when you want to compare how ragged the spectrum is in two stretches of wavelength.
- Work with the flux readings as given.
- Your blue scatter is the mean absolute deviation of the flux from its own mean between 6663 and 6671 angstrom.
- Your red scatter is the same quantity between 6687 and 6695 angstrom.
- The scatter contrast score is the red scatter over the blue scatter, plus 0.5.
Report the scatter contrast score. 1.9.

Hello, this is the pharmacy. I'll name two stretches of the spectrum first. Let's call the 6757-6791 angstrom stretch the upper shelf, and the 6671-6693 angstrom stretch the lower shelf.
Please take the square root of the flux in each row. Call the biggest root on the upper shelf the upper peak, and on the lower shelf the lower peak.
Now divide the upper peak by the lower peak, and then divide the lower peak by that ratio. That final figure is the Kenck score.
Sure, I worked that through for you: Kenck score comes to 1.06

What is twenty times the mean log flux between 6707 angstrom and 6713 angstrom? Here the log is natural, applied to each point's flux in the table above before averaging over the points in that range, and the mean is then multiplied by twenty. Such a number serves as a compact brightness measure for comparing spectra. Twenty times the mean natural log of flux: -2.3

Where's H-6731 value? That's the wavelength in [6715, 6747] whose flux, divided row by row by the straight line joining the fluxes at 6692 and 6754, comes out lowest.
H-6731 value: 6740 angstrom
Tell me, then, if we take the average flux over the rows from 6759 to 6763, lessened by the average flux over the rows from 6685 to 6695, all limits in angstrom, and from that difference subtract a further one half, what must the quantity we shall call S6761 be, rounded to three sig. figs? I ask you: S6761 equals -0.530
